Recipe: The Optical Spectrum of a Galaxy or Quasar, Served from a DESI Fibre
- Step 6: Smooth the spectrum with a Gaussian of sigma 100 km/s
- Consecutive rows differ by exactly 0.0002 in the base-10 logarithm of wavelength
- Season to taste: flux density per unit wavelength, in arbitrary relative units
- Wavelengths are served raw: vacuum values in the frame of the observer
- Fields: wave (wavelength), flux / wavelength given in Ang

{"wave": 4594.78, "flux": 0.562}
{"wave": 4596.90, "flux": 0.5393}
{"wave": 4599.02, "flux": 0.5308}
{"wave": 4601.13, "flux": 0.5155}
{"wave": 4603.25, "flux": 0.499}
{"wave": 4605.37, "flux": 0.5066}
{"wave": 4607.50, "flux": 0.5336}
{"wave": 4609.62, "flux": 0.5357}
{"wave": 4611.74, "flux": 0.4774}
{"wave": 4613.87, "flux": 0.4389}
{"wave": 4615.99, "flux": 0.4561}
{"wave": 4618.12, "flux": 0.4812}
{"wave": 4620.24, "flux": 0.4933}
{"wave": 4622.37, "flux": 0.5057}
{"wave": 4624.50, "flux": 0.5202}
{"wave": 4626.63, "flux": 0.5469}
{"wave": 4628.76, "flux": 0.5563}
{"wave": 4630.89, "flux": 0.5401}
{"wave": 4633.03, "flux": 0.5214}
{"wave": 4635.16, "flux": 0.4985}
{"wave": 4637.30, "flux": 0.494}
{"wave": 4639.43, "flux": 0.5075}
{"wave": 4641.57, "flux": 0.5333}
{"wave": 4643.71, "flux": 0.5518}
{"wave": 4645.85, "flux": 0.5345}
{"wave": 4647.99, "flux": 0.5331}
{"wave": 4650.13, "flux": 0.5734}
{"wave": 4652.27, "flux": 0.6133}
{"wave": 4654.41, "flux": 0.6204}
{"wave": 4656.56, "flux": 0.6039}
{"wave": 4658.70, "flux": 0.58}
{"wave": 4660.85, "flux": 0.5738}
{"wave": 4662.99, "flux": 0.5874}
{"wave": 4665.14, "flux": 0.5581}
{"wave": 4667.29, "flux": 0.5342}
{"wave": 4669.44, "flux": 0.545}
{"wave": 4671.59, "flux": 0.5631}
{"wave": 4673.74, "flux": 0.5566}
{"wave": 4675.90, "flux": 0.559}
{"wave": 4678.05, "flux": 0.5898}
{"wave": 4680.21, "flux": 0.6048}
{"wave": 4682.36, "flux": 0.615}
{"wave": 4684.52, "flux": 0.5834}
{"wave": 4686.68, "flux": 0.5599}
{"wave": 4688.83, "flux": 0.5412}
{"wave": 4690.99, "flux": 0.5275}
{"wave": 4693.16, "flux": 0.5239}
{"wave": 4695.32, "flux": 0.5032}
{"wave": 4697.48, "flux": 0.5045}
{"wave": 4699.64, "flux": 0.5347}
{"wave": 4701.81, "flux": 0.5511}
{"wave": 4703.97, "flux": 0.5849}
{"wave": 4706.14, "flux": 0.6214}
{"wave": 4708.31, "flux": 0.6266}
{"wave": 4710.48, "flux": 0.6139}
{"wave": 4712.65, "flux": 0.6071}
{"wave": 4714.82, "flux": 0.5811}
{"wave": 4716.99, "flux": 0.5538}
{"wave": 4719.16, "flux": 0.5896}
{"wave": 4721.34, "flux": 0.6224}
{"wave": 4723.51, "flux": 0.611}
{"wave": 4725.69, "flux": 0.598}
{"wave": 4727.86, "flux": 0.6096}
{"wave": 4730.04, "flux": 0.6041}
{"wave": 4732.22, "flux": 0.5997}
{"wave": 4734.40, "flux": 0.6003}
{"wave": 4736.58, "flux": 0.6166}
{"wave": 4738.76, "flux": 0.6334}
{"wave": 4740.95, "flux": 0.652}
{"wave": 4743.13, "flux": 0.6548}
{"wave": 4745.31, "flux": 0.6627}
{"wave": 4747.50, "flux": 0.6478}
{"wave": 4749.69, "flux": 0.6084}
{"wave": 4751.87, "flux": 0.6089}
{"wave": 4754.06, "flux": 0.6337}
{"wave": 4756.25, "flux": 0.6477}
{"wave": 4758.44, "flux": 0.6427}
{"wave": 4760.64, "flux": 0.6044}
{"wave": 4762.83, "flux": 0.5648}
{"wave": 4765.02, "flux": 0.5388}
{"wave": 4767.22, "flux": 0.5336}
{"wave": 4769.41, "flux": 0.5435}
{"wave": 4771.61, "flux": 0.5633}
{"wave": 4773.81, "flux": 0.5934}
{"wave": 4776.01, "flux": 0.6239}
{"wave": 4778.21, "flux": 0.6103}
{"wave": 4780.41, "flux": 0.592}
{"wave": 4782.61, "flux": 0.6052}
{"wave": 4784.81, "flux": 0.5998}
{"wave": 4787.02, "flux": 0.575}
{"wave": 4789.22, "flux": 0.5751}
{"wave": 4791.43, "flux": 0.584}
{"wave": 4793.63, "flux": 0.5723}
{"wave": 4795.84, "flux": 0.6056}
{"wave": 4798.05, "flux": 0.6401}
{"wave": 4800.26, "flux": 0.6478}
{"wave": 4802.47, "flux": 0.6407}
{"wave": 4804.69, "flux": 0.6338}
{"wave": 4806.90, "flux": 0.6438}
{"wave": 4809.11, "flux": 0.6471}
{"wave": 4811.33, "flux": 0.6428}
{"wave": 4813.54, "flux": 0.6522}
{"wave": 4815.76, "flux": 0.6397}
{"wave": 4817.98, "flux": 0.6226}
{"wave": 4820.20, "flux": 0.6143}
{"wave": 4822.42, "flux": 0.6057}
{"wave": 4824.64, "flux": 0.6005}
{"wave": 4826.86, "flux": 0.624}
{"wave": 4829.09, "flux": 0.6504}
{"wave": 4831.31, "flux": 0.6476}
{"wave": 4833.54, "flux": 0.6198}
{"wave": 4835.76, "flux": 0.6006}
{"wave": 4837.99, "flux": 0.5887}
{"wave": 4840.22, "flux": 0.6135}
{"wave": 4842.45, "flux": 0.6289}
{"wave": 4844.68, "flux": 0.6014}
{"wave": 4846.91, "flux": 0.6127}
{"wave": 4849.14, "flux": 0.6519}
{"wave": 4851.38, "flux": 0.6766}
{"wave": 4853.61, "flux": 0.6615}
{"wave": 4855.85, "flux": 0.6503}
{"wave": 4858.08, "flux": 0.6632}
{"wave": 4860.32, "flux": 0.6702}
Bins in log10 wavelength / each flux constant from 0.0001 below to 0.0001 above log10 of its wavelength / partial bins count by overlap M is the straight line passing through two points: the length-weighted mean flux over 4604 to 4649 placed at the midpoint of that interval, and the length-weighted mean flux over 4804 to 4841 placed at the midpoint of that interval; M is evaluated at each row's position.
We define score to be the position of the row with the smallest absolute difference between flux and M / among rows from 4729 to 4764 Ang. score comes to 4760.64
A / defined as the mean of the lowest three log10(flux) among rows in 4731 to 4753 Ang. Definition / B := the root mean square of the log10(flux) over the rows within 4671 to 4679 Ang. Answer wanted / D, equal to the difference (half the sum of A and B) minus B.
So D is -0.23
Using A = -0.220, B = 0.25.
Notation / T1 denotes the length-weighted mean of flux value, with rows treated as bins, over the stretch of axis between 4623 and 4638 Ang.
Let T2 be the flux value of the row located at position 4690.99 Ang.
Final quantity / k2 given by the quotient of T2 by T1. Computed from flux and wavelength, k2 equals 1.0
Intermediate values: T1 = 0.53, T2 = 0.5275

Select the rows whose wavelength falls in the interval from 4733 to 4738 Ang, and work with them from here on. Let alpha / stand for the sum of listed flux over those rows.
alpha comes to 1.22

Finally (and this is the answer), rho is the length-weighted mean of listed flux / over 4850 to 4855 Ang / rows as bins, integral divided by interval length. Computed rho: 0.67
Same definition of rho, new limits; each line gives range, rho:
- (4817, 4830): 0.62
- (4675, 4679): 0.58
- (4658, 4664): 0.58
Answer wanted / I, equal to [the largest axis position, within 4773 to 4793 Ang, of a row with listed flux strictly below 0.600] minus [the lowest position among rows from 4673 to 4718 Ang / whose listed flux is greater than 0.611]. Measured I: 109.1 Ang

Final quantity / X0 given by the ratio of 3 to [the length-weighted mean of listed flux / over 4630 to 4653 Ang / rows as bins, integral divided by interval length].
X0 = 5.61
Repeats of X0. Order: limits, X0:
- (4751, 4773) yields 5.10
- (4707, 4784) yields 4.95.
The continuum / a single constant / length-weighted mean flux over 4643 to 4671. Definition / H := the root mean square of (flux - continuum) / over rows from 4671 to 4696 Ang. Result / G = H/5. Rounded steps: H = 0.034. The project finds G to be 0.007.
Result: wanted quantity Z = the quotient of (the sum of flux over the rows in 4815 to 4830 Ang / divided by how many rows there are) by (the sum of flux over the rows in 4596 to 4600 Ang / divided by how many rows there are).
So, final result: 1.16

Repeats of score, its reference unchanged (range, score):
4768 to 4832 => 4817.98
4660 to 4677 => 4667.29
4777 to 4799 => 4782.61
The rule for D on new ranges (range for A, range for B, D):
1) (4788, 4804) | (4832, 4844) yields -0.23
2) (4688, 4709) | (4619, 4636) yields -0.29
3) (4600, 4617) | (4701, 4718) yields -0.28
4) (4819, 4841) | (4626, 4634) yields -0.25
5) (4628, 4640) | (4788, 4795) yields -0.27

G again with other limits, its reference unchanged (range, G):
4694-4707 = 0.009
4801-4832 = 0.013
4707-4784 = 0.010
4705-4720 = 0.008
